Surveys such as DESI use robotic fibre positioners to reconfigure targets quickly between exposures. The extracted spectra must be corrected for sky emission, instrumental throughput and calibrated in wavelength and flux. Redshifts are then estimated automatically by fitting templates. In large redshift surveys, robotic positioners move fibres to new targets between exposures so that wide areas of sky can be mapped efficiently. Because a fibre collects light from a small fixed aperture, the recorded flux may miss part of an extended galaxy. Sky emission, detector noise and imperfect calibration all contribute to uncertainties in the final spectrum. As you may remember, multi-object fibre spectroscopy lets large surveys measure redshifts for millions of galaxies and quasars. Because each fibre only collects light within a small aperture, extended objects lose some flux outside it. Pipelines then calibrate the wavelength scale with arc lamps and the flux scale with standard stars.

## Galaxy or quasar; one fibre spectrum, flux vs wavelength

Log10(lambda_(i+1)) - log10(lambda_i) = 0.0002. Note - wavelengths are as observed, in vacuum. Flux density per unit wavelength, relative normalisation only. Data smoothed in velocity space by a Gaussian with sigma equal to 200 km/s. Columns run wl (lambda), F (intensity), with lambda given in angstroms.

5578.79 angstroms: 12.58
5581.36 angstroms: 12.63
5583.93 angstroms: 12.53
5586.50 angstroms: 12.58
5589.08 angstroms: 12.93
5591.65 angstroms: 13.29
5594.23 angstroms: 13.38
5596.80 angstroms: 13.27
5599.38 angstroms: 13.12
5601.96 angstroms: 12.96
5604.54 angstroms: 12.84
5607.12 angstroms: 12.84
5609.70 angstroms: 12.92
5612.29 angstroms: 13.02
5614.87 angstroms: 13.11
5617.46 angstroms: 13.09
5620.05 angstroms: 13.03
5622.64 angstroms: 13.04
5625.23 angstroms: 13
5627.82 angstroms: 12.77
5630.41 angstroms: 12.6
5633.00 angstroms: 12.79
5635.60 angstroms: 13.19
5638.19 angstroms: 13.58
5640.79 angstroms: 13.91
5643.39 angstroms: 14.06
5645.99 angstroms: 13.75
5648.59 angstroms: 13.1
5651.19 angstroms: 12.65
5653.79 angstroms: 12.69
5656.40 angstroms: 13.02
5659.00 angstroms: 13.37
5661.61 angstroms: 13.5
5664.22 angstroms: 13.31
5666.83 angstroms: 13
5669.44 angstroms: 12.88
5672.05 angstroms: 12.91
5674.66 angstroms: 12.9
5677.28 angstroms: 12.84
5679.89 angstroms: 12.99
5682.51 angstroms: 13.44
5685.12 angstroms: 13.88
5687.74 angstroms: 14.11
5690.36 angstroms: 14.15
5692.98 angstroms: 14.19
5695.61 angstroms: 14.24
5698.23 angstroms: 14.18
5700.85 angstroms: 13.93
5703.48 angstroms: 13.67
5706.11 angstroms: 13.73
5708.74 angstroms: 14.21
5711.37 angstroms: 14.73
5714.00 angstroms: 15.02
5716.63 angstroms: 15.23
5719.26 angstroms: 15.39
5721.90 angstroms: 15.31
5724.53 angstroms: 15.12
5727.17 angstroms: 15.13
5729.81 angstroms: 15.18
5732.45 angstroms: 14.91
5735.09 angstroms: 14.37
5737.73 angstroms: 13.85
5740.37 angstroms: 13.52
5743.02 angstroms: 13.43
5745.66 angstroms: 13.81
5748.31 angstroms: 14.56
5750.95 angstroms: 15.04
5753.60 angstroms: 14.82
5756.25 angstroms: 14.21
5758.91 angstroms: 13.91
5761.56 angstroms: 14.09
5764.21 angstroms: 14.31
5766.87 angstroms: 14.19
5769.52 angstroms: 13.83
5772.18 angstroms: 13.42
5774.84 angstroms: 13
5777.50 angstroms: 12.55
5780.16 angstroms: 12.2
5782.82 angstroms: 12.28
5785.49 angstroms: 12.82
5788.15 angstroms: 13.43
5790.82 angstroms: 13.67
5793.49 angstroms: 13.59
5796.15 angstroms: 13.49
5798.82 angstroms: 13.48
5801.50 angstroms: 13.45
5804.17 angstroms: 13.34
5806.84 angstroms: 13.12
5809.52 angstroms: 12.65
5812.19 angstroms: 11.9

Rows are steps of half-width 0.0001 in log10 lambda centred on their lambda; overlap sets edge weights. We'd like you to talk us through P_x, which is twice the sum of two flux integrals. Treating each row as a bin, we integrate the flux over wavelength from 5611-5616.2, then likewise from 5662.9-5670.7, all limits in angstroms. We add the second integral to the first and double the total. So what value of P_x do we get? 340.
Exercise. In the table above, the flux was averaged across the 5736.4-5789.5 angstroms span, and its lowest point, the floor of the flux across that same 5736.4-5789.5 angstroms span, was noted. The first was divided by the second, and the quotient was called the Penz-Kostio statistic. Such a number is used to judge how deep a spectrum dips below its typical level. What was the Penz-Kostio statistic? 1.12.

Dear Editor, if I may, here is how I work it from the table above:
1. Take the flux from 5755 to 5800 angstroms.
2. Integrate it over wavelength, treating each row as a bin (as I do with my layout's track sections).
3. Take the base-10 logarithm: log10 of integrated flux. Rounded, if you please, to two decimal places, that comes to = 2.78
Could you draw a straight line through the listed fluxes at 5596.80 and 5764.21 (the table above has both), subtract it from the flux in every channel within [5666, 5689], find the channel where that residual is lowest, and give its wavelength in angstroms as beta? 5677.28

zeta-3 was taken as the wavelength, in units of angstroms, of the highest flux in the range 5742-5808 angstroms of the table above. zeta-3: 5750.95 angstroms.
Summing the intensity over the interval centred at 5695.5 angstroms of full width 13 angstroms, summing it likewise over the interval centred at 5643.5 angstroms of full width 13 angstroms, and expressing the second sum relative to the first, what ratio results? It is 0.97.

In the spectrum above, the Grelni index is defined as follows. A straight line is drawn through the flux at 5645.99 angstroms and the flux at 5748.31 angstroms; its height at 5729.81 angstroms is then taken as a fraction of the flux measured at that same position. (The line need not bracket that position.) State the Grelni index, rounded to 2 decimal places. 0.95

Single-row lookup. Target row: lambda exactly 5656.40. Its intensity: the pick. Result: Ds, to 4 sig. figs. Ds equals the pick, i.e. 13.02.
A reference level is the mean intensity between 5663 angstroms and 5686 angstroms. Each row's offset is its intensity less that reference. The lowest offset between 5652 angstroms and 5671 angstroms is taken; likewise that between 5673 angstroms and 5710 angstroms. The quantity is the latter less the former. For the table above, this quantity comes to 0.15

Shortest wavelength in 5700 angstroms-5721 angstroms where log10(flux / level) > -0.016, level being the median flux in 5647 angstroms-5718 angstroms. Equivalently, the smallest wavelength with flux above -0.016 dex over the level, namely 5700.85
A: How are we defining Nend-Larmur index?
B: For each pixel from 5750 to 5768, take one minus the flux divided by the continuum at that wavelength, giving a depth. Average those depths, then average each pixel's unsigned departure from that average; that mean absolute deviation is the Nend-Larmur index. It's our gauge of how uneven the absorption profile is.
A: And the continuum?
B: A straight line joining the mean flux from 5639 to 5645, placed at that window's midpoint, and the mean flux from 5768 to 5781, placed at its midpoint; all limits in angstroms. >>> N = 0.022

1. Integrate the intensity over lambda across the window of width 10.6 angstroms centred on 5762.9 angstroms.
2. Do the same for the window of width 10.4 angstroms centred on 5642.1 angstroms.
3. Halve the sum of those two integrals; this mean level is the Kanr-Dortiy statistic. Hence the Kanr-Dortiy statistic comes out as 147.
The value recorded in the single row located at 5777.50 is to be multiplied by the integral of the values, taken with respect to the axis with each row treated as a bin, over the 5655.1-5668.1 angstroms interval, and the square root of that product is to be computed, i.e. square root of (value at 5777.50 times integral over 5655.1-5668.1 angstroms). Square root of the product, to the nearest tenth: 46.5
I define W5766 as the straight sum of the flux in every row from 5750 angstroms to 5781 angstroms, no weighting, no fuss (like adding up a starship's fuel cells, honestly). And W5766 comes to 165.6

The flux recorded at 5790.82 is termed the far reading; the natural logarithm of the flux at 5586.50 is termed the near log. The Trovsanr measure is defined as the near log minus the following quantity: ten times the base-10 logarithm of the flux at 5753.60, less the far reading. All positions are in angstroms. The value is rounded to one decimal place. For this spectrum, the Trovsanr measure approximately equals 4.5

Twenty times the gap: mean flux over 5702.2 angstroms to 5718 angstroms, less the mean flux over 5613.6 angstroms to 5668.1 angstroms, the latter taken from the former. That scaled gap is 25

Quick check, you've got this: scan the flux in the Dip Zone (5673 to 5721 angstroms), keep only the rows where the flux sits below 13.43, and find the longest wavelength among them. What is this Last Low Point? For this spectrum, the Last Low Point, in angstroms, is 5679.89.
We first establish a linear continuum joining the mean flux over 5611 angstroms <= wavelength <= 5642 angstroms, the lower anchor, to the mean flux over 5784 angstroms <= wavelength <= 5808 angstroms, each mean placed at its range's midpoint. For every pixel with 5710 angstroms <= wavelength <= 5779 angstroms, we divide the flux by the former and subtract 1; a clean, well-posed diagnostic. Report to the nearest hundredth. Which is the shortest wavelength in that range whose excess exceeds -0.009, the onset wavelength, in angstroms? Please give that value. 5711.37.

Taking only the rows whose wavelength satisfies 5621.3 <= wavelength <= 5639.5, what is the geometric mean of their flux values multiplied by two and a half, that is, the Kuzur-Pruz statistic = 32.5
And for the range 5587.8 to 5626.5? 32.6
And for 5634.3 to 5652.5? 33.6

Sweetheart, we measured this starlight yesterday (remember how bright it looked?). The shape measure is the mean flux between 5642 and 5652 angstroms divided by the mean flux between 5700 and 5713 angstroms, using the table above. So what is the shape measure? 0.95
